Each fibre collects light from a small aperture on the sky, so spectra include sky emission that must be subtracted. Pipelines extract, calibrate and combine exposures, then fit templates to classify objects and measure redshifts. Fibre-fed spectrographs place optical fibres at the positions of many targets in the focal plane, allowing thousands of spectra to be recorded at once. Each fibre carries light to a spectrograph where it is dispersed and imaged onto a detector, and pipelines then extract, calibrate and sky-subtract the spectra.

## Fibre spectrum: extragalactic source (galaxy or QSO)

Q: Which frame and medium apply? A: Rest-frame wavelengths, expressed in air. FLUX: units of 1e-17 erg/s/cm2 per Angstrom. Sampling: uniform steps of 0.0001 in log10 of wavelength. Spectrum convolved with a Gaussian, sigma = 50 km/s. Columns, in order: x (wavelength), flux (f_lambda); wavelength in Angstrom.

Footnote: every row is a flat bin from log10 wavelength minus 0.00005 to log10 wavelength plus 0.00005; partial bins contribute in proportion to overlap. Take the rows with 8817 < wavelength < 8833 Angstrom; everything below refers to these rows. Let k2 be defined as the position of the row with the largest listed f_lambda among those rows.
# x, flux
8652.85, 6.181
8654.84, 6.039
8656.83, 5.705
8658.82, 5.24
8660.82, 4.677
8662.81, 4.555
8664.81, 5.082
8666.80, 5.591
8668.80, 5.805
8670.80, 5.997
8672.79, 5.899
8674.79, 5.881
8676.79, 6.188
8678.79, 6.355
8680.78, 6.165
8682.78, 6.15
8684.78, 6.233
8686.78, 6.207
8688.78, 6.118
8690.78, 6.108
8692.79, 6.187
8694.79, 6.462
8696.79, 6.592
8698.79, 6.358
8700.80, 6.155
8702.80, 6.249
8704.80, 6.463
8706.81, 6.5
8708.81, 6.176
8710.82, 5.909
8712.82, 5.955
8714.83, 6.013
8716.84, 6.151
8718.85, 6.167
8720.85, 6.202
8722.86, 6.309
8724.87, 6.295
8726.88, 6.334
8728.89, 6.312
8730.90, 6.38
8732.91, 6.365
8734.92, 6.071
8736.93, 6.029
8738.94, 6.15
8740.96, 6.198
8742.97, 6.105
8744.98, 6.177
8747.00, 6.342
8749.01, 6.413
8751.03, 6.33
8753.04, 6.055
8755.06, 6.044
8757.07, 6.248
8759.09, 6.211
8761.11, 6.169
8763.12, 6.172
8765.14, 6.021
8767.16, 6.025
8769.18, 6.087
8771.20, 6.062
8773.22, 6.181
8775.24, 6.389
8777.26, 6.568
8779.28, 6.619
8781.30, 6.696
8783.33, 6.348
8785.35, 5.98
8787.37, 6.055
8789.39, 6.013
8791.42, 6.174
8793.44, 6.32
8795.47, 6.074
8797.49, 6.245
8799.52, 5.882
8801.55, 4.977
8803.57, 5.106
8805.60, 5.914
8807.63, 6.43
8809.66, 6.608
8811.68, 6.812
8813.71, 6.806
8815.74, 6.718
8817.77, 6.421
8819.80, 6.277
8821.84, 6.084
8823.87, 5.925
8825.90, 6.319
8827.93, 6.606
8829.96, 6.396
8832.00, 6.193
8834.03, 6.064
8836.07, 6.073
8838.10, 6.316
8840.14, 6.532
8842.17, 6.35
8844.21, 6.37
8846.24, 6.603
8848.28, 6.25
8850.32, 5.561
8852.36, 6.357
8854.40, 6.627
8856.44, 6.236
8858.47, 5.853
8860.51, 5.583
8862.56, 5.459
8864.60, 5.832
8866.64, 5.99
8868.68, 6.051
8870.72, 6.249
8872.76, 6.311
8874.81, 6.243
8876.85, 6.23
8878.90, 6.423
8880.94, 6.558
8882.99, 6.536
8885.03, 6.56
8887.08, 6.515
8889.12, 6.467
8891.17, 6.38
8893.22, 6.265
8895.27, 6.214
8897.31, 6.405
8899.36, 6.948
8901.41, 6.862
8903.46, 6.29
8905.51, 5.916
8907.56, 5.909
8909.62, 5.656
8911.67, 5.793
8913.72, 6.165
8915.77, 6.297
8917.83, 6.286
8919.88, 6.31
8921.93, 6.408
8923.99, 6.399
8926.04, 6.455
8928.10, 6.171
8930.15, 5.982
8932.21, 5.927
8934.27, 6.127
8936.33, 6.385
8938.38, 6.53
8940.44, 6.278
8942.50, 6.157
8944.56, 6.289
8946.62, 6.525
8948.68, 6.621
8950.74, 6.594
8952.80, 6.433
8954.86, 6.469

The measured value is 8827.93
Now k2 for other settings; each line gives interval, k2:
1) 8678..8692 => 8678.79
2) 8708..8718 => 8708.81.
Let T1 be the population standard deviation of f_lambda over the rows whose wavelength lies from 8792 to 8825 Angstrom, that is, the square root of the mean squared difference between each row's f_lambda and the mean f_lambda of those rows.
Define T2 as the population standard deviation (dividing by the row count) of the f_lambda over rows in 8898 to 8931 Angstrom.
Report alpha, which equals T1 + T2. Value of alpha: 0.85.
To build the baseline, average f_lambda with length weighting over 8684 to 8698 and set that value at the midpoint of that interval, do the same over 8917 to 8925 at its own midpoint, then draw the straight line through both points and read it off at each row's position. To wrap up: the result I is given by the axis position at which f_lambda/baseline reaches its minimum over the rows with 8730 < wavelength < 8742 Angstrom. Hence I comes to 8736.93 Angstrom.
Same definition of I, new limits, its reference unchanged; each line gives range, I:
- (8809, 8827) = 8823.87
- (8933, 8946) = 8934.27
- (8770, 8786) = 8785.35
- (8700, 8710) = 8700.80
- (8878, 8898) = 8895.27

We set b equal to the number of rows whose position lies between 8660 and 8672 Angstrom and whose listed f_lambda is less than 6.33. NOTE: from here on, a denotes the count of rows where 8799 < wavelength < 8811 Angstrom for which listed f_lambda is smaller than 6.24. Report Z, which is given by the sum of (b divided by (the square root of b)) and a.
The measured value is 6.4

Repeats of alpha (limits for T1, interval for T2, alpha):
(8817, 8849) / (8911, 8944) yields 0.39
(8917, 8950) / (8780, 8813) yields 0.67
